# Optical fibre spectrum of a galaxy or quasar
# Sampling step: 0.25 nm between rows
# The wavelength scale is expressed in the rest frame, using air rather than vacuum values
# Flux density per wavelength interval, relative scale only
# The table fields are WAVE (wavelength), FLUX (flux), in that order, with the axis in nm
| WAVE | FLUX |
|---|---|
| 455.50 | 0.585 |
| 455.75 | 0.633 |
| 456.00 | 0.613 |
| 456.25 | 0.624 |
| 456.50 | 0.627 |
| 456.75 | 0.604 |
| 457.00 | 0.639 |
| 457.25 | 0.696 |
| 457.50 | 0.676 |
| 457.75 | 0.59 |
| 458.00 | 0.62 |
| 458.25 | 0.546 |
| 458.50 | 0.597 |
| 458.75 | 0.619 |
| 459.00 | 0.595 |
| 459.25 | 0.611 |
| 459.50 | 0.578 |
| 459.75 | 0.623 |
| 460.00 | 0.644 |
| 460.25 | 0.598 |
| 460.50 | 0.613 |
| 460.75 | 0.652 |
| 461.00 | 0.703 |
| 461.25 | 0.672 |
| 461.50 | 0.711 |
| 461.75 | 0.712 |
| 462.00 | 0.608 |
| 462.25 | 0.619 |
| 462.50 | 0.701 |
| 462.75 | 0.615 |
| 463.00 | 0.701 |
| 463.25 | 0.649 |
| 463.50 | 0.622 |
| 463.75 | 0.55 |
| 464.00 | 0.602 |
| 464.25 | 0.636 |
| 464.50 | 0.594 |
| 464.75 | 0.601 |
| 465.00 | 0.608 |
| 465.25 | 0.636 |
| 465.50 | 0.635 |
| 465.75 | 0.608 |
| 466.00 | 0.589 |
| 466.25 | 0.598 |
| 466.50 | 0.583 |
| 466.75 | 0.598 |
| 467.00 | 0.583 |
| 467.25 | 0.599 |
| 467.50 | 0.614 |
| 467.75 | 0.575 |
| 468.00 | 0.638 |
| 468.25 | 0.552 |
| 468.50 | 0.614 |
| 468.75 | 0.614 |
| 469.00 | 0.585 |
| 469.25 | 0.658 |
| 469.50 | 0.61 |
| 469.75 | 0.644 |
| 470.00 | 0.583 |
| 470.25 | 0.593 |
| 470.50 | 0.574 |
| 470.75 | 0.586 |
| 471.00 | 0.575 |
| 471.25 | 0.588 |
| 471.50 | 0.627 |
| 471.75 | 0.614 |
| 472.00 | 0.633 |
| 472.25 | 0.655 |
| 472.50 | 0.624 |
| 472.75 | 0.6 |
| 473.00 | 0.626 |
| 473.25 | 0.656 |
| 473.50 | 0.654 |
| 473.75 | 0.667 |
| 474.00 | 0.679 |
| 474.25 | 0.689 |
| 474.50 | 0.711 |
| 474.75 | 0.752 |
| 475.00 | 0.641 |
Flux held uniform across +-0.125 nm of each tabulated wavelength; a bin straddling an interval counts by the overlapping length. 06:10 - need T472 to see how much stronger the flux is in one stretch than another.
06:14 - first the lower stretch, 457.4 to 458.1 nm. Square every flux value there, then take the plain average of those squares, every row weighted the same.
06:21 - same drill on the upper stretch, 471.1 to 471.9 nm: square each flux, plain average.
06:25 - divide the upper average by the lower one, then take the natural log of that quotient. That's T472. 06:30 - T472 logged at -0.06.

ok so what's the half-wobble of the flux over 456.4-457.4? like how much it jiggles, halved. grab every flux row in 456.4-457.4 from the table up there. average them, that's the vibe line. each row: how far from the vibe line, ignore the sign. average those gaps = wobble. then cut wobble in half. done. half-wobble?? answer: 0.0136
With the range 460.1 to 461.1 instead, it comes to 0.0180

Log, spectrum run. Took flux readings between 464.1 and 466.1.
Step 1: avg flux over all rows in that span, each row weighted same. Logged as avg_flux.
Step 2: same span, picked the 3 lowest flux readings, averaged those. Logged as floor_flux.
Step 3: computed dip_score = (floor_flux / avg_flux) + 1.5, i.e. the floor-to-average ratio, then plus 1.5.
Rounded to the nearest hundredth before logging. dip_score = 2.47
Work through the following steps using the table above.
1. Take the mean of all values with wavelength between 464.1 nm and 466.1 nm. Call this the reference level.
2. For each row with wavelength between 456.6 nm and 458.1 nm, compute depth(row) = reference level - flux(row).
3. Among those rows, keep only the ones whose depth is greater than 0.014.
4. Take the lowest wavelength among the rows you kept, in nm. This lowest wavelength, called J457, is 457.75 nm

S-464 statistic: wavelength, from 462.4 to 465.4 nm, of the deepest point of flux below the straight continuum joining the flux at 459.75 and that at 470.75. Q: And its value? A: 463.75 nm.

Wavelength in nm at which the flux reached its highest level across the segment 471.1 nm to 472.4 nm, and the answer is 472.25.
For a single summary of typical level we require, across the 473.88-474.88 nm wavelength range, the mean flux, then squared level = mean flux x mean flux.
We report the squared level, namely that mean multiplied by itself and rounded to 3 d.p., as 0.501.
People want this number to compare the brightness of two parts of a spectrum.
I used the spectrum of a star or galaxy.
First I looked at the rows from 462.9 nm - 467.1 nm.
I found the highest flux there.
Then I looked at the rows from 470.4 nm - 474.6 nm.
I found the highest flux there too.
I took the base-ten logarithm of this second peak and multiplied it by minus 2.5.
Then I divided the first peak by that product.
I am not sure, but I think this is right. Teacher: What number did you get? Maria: 1.89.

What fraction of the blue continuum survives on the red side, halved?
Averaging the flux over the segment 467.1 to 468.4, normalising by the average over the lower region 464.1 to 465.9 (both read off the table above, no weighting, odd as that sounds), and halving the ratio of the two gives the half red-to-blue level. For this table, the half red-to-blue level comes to 0.48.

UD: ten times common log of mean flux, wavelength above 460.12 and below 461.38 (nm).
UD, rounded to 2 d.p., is -1.89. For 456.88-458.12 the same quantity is -1.91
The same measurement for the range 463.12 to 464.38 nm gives -2.13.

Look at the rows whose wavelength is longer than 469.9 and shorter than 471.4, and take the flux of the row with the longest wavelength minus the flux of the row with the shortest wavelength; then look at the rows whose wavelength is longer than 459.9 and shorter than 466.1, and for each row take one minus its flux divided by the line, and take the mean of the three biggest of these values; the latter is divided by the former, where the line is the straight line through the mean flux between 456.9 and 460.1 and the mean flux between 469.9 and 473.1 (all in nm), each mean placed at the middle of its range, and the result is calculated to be 11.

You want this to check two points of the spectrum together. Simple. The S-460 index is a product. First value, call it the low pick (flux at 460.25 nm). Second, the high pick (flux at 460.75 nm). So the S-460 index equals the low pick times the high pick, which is 0.39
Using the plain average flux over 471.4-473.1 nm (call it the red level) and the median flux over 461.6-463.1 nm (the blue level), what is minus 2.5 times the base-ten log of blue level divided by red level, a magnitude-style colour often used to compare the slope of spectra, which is -0.058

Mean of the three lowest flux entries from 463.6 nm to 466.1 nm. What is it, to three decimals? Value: 0.578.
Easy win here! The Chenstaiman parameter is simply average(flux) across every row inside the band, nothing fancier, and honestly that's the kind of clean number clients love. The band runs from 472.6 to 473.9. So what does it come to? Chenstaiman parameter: 0.641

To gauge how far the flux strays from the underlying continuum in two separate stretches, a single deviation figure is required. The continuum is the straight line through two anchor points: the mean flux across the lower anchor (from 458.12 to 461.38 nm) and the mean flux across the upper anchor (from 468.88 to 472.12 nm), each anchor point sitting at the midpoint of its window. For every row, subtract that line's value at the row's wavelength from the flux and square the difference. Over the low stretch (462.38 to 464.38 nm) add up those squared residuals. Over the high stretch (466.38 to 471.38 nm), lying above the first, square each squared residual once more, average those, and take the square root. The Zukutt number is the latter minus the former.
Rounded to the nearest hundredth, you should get -0.02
